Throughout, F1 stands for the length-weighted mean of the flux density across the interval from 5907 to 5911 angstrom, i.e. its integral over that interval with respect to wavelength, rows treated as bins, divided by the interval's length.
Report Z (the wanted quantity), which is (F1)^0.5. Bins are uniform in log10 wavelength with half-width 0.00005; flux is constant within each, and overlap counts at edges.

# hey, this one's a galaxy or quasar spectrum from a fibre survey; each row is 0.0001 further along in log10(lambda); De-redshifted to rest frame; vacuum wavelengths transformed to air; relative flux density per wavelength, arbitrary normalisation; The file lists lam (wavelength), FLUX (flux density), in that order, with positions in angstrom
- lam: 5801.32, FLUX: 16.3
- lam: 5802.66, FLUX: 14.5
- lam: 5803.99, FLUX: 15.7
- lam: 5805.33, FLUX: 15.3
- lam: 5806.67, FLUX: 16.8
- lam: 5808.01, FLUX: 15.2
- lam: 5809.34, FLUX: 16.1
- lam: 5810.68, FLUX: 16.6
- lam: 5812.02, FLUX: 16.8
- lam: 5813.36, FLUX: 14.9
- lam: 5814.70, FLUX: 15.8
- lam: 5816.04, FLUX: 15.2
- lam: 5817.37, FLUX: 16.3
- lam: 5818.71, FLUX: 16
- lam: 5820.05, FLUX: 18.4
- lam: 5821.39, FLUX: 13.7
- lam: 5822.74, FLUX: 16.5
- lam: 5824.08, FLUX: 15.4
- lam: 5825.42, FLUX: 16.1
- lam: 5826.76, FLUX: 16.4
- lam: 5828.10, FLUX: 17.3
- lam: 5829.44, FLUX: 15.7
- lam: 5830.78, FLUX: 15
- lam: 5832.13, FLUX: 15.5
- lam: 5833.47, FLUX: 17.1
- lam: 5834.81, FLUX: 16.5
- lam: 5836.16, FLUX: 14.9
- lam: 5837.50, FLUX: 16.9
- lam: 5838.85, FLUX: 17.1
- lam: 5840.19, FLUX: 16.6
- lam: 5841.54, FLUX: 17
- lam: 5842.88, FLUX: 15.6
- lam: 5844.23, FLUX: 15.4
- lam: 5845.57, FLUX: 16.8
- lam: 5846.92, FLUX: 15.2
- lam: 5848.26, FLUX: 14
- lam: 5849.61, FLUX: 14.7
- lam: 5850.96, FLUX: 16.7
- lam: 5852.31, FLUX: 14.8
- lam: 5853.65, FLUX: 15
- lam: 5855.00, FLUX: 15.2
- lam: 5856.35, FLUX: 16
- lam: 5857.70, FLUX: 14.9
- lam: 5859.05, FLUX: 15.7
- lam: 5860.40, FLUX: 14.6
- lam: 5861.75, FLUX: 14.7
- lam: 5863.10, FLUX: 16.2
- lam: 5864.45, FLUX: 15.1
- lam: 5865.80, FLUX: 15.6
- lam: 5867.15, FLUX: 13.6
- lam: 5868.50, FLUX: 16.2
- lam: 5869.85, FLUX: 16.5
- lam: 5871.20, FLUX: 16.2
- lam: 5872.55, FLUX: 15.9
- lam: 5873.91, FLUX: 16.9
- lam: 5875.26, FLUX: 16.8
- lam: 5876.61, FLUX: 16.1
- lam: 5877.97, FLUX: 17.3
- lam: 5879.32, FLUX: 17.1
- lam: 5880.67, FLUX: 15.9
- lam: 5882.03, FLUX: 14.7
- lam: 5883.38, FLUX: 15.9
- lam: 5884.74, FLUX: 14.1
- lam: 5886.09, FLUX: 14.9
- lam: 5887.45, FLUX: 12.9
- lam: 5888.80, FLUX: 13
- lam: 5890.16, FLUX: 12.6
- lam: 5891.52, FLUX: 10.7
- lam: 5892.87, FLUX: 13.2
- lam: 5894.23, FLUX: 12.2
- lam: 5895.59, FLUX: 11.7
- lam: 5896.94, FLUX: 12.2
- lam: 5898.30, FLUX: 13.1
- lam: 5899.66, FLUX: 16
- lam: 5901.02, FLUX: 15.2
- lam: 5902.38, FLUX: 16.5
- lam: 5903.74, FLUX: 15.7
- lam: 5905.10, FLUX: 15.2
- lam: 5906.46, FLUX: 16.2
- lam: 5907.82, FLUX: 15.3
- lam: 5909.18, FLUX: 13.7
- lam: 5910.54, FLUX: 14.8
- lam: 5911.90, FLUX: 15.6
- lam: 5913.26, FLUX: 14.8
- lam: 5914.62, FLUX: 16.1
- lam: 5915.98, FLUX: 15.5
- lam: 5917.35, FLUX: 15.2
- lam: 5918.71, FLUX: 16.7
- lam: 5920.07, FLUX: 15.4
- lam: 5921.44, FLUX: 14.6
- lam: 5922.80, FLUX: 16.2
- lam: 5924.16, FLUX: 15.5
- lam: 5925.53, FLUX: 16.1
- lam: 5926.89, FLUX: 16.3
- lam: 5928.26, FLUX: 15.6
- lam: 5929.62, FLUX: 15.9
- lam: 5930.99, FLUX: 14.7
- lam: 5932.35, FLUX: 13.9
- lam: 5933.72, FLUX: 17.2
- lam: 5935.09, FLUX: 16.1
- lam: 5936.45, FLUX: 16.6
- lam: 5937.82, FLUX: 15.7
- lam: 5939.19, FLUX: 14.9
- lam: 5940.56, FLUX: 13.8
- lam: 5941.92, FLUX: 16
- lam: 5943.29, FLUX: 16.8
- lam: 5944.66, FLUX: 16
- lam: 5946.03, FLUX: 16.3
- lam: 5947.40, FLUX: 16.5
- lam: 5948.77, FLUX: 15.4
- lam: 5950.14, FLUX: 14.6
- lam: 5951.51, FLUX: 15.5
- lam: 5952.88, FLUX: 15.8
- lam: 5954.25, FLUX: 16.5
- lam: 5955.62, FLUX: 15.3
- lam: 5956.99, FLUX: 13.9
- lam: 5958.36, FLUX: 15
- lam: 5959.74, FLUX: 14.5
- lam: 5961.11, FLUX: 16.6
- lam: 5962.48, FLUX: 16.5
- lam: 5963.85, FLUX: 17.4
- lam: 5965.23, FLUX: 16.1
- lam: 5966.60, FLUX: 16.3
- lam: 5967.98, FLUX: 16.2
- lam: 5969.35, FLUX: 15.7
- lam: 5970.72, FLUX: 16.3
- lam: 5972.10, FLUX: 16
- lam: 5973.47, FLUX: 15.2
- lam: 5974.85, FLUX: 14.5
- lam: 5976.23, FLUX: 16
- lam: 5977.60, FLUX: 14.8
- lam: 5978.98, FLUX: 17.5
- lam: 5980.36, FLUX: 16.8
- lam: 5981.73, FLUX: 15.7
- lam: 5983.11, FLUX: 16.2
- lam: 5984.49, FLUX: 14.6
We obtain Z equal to 3.83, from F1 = 14.7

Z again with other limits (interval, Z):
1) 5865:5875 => 3.98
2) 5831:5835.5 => 4.02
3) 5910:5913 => 3.90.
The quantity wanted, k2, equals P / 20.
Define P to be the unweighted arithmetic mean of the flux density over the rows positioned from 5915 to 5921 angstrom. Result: 0.785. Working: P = 15.7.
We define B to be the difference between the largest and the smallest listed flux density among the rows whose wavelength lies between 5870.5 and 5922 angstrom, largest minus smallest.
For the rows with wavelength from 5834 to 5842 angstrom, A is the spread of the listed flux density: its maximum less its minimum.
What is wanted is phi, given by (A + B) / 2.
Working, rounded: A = 2.20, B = 6.6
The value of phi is 4.4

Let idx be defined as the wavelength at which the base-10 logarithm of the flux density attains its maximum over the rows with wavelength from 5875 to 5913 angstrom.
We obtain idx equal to 5877.97 angstrom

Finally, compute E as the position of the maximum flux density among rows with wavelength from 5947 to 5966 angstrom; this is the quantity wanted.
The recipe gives 5963.85 angstrom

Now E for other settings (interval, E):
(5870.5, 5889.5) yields 5877.97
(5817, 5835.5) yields 5820.05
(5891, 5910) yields 5902.38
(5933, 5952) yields 5933.72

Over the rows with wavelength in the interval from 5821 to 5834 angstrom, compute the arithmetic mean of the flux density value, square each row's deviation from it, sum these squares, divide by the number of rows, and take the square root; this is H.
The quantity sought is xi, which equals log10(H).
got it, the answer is 0.00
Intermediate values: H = 1.01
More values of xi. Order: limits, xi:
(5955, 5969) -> 0.01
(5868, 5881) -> -0.32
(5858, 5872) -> -0.06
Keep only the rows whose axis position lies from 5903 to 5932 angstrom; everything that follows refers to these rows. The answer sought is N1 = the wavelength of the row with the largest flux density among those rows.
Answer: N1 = 5918.71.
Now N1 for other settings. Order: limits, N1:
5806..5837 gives 5820.05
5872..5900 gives 5877.97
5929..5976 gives 5963.85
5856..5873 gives 5869.85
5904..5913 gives 5906.46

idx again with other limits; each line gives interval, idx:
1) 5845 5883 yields 5877.97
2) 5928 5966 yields 5963.85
